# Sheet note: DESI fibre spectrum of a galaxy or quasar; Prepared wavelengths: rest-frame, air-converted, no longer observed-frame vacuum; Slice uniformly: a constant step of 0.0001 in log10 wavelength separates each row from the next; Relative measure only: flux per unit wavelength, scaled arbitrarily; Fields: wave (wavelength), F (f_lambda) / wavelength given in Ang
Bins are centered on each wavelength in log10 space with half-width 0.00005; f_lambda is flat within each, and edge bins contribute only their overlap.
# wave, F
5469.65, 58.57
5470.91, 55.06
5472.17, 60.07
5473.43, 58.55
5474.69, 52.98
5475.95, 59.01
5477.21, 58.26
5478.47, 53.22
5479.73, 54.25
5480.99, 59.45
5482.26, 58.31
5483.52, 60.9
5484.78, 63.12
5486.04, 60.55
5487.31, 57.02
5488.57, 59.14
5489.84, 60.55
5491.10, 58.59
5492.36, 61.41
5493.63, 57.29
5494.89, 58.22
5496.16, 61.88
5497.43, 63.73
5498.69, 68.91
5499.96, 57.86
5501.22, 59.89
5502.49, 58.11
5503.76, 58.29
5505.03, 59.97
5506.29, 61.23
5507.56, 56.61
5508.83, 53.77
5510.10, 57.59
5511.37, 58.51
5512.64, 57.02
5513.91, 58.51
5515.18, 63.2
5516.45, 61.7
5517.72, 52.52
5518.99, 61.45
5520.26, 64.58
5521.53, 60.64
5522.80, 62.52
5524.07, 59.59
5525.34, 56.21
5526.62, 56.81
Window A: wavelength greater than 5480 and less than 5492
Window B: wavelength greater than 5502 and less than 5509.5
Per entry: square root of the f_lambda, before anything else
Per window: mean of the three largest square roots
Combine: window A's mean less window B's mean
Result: 0.11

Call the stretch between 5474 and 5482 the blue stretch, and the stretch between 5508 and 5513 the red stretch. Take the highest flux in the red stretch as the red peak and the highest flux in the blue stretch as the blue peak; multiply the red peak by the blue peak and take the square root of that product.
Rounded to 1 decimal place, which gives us 59.0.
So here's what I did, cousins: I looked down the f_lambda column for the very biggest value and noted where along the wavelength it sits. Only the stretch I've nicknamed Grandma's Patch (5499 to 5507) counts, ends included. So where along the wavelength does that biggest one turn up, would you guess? 5506.29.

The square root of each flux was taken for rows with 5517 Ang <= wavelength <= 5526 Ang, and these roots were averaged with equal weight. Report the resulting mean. 7.72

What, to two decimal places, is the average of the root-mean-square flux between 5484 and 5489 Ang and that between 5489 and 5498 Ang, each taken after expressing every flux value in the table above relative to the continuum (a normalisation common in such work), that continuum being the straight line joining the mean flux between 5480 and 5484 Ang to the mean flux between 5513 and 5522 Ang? 1.01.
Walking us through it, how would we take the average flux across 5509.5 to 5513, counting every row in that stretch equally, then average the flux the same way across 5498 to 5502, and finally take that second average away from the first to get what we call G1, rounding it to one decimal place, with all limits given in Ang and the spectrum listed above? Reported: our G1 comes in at -4.5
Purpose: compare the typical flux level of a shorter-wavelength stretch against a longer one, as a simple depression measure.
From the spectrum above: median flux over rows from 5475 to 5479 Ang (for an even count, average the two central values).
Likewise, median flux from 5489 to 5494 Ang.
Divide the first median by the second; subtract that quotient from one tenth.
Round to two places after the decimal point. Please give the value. -0.88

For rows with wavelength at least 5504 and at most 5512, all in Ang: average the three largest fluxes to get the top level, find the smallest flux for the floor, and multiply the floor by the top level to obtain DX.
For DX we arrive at 3221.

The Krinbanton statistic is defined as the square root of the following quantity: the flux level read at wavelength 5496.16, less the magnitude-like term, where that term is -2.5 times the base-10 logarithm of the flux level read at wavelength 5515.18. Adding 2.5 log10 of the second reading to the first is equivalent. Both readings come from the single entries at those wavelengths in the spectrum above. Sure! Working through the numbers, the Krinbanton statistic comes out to 8.15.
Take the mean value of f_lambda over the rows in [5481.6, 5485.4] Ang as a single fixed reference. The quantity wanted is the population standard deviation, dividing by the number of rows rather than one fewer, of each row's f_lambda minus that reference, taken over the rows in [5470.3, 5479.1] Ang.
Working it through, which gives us 2.7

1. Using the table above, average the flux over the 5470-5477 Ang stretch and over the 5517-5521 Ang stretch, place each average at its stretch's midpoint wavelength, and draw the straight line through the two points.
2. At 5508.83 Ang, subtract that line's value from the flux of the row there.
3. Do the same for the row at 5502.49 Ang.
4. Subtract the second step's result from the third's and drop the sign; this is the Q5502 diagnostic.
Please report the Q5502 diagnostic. 4.7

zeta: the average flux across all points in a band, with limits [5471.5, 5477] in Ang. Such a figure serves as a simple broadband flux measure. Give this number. 57.7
